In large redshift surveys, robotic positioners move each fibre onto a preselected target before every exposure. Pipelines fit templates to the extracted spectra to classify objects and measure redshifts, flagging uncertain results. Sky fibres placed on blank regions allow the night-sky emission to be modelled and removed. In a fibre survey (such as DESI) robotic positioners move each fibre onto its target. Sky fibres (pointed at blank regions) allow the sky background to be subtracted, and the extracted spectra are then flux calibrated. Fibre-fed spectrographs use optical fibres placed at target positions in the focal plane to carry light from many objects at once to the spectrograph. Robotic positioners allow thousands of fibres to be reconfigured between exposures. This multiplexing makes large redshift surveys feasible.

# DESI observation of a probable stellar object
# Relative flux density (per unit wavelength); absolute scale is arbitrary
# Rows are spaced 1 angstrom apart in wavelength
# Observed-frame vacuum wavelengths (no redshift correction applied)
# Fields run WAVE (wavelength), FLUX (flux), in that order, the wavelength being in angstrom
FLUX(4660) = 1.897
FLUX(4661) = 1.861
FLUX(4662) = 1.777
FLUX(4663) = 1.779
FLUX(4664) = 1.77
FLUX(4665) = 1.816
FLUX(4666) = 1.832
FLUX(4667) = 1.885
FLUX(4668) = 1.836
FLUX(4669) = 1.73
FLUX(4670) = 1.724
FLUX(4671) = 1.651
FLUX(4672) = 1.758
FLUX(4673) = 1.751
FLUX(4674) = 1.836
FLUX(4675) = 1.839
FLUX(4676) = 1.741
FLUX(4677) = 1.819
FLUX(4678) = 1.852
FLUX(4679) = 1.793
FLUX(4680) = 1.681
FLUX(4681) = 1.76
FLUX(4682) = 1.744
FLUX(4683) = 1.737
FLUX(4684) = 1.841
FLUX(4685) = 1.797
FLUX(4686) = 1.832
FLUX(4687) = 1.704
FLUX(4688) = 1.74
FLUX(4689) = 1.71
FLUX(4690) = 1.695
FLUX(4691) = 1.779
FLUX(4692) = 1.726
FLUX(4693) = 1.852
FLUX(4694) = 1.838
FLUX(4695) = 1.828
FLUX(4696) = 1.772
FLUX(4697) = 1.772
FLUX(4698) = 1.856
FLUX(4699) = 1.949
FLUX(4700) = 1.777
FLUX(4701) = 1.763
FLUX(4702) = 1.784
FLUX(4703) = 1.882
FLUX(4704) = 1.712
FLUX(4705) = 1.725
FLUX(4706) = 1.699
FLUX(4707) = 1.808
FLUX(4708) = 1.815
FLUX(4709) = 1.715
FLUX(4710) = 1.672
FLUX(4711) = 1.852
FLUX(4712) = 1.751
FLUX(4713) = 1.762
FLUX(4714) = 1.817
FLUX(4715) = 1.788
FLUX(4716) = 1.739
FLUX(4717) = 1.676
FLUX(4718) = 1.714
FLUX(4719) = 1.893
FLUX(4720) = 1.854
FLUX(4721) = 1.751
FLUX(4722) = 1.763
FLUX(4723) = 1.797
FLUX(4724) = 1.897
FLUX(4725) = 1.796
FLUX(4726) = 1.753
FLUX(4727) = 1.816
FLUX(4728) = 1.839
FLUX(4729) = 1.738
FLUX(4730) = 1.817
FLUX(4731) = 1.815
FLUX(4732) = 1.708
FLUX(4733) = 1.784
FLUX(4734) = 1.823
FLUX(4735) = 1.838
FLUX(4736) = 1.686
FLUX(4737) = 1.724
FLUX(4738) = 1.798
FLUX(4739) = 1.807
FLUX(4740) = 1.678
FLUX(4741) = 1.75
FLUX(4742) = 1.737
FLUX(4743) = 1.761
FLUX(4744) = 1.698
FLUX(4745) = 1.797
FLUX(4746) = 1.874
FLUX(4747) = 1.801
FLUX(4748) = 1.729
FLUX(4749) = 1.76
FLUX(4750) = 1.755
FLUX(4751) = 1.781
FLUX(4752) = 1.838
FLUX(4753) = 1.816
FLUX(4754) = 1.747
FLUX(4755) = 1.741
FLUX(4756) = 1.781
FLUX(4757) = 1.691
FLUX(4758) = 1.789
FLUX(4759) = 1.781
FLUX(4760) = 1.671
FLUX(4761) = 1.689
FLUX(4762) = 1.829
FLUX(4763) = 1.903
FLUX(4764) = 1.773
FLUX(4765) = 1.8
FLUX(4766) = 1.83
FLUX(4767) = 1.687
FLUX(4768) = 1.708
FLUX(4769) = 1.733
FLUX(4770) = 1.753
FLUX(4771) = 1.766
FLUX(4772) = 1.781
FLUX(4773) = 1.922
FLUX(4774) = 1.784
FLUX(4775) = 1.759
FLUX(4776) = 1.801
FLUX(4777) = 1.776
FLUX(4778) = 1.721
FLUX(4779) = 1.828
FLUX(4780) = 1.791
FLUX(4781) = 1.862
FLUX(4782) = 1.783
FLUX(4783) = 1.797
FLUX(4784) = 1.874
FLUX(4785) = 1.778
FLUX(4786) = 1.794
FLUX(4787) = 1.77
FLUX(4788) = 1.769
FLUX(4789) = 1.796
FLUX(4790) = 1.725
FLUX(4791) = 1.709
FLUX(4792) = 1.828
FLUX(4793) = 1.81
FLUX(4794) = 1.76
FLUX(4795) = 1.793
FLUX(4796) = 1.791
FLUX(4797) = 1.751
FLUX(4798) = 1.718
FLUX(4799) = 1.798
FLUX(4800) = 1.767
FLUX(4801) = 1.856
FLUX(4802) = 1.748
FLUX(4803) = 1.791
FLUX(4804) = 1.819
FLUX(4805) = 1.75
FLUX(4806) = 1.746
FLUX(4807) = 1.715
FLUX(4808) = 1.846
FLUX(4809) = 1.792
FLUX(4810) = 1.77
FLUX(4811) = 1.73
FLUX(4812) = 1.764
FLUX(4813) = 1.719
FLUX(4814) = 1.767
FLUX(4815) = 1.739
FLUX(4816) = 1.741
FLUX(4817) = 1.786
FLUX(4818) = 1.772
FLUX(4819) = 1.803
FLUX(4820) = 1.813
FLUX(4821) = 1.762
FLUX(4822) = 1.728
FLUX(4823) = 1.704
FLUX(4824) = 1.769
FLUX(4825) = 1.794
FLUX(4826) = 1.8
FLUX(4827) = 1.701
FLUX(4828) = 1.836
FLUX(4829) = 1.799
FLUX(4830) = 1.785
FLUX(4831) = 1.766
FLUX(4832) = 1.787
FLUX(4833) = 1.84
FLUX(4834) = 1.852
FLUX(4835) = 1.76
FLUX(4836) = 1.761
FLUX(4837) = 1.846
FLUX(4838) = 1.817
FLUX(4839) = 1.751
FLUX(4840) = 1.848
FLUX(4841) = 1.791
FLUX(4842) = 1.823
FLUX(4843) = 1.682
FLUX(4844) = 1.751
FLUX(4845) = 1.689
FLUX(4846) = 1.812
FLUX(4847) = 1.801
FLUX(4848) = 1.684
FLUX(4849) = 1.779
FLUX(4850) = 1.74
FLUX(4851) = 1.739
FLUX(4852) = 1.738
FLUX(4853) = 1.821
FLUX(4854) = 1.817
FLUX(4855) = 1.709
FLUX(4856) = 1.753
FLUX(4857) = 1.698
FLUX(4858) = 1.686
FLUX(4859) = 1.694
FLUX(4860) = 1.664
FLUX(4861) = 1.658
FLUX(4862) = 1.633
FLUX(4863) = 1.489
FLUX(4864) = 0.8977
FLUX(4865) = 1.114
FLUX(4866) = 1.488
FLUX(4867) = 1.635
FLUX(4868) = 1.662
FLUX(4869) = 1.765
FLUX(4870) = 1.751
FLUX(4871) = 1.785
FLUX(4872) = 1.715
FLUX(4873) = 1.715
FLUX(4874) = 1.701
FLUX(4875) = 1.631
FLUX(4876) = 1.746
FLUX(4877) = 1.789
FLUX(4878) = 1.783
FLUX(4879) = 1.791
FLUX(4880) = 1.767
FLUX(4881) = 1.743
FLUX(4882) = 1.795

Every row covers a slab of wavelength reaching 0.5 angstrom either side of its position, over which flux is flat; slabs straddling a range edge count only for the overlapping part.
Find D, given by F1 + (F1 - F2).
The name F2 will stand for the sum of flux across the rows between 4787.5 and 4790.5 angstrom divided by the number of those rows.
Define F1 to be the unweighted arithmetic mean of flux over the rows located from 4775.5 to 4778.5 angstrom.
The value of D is 1.77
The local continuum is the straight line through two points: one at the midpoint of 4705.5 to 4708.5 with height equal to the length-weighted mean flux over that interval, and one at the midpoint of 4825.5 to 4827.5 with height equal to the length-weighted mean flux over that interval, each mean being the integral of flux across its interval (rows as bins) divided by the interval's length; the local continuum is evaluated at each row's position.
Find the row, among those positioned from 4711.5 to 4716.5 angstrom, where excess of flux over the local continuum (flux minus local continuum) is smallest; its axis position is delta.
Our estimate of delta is 4716 angstrom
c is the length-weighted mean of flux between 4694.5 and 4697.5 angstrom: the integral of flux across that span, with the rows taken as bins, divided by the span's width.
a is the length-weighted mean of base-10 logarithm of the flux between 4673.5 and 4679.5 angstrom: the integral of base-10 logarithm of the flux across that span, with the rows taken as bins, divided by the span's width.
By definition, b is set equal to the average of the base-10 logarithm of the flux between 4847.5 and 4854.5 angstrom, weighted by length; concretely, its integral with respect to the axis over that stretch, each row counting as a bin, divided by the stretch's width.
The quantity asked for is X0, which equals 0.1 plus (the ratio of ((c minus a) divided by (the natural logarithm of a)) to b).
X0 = -4.5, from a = 0.258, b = 0.245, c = 1.79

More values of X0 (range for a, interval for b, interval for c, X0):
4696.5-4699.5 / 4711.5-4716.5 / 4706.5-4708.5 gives -4.6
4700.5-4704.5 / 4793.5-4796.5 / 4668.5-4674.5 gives -4.2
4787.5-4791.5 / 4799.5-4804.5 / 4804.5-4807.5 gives -4.1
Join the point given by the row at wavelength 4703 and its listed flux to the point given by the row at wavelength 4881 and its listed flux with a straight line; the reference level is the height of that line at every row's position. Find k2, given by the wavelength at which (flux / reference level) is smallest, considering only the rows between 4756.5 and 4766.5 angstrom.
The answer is 4760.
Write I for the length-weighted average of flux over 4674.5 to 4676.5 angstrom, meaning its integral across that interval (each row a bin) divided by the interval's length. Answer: 1.790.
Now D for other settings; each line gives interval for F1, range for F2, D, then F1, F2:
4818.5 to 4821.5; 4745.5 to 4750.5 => 1.80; 1.79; 1.78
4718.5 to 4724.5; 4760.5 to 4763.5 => 1.84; 1.83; 1.81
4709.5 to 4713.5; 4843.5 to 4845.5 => 1.80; 1.76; 1.72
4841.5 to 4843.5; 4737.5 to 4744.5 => 1.76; 1.75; 1.75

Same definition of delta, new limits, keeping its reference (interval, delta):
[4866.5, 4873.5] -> 4867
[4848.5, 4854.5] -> 4852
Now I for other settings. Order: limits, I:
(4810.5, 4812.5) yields 1.747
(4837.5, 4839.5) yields 1.784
